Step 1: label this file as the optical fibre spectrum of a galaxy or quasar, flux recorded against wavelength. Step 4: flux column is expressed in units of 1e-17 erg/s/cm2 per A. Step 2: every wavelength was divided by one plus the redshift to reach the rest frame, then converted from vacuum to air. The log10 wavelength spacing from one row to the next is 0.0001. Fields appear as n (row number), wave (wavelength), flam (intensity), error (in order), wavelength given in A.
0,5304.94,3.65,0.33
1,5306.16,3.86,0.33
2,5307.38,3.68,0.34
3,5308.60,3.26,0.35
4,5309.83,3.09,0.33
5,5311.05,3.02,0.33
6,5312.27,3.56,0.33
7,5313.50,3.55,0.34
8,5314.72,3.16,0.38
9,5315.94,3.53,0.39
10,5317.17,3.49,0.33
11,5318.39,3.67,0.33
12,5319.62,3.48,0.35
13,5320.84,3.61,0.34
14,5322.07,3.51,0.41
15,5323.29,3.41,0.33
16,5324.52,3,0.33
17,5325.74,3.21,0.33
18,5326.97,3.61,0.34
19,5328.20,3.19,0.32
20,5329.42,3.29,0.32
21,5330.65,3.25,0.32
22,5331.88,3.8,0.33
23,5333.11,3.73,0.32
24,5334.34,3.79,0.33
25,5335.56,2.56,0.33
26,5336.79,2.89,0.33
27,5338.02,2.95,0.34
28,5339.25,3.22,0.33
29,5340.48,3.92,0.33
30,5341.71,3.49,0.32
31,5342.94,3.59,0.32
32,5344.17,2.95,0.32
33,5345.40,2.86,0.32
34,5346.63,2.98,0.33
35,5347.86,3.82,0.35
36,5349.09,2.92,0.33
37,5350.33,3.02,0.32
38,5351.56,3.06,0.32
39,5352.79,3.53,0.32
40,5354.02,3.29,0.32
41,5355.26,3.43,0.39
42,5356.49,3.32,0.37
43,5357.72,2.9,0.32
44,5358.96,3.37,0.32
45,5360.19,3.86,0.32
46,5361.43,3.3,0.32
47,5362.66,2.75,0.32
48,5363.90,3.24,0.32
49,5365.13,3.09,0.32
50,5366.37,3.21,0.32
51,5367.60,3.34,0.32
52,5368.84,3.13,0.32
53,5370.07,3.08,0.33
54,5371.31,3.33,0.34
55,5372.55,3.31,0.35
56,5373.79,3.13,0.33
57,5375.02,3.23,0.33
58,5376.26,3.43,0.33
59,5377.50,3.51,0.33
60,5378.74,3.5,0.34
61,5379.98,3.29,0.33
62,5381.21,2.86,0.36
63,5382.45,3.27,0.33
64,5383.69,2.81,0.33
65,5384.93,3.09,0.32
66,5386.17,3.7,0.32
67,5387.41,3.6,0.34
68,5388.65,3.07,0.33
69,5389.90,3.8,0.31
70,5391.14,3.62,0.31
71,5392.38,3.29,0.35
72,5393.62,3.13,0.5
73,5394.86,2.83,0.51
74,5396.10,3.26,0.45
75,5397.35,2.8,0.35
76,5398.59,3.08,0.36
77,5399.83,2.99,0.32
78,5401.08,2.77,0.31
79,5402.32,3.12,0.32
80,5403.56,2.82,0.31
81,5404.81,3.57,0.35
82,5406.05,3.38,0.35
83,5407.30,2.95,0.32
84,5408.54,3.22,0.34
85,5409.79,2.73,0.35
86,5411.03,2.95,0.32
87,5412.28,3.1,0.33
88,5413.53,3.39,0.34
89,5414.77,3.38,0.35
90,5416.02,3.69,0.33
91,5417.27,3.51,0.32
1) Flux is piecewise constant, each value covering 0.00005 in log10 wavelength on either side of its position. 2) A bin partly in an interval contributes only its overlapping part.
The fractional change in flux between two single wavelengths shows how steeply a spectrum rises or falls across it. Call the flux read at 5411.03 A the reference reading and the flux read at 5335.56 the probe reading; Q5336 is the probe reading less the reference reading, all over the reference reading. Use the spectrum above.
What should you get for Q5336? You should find -0.13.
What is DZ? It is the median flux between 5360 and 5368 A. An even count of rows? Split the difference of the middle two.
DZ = 3.2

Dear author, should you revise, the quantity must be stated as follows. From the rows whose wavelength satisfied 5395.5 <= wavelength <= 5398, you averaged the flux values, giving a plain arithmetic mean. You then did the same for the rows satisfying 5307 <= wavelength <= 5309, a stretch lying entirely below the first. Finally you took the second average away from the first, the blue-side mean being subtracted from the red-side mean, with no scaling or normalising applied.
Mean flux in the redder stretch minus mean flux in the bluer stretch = -0.4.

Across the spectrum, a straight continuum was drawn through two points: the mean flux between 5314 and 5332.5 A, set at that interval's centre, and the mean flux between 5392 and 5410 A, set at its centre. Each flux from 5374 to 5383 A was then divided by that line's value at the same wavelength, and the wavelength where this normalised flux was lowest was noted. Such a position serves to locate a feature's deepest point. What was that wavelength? 5381.21 A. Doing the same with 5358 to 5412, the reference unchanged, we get 5362.66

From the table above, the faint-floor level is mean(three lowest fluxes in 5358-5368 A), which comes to 3.02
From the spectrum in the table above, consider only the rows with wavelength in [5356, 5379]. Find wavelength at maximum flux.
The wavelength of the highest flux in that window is 5360.19 A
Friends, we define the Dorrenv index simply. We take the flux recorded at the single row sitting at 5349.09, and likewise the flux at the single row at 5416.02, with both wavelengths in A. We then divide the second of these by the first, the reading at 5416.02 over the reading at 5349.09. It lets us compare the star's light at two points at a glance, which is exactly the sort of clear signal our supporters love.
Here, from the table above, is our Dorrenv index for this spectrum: 1.26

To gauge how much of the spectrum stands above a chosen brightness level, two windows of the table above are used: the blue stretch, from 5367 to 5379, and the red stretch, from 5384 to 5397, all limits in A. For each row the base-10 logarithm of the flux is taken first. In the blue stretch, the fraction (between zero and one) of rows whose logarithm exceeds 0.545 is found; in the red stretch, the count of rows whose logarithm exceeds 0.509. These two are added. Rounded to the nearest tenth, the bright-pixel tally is 6.1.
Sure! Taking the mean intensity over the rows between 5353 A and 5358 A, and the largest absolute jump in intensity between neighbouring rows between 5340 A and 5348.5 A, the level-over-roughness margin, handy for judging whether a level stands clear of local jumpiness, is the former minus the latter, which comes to 2.4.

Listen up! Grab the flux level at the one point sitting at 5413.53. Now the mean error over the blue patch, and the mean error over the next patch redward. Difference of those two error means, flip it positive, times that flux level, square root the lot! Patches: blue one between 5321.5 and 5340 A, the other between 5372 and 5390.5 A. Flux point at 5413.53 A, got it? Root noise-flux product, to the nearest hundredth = 0.08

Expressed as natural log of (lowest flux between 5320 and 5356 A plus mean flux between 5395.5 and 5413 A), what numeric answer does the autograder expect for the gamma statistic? 1.73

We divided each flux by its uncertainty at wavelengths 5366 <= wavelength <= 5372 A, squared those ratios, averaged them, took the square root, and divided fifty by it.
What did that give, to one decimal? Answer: 5.1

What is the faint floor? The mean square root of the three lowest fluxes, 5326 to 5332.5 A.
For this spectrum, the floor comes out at 1.80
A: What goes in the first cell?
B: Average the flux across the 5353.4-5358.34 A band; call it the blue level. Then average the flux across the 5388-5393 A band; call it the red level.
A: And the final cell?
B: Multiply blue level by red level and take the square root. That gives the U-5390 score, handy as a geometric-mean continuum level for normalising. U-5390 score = 3.34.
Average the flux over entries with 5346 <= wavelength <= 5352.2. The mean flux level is 3.16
